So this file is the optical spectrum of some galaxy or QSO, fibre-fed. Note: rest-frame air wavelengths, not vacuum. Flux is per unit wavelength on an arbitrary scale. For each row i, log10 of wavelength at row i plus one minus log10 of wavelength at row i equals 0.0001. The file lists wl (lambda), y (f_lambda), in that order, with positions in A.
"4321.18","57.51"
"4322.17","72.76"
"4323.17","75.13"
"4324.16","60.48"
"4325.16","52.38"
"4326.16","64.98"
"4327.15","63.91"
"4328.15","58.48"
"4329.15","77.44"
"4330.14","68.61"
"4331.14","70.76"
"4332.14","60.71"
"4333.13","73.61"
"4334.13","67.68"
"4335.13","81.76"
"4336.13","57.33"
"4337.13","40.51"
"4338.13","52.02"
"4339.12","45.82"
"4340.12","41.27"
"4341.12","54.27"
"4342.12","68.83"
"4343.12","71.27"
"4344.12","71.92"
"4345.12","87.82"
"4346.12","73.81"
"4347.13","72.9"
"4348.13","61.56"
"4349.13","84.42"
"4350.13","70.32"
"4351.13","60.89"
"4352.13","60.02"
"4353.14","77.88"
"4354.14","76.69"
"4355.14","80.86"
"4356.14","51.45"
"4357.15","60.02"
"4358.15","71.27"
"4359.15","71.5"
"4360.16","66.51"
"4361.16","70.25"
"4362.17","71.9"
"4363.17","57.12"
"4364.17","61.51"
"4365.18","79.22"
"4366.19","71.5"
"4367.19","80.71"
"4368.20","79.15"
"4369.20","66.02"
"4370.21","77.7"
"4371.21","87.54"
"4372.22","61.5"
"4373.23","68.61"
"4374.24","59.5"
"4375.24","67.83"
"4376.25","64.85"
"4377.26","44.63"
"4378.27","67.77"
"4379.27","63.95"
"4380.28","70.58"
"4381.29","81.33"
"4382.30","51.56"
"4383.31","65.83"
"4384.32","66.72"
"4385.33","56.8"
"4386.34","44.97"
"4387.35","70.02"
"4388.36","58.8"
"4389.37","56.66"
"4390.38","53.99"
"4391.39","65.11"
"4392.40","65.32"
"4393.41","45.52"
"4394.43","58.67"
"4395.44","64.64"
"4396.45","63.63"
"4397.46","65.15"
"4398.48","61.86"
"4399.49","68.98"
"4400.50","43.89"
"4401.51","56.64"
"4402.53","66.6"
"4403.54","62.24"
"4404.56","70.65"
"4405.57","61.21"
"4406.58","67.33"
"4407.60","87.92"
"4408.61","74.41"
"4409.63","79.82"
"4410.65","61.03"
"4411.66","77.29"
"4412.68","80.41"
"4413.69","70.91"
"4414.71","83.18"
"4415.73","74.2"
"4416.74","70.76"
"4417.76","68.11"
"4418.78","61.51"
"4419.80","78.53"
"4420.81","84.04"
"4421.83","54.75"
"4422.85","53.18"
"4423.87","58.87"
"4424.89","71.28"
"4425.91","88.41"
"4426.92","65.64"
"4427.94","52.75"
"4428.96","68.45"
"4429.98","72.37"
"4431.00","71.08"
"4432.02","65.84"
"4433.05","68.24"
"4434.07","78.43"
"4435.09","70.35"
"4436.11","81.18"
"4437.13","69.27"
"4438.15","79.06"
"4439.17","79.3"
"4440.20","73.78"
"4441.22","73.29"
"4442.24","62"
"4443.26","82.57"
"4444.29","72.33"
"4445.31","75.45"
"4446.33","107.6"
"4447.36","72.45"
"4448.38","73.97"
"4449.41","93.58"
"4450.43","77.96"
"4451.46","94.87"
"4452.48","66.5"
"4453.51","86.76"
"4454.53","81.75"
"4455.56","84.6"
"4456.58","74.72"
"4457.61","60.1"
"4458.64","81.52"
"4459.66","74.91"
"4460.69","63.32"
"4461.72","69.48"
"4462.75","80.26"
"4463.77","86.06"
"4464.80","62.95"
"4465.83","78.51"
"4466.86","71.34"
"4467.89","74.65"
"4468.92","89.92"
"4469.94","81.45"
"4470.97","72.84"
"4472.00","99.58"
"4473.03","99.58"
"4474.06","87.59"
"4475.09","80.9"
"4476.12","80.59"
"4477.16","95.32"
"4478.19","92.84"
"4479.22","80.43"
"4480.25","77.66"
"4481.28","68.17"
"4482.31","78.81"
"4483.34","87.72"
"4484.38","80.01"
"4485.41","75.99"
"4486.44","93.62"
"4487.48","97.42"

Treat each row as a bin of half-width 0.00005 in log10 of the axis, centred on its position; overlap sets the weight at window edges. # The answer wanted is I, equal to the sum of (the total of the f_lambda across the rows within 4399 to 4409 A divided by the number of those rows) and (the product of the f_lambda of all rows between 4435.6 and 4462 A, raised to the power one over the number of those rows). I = 143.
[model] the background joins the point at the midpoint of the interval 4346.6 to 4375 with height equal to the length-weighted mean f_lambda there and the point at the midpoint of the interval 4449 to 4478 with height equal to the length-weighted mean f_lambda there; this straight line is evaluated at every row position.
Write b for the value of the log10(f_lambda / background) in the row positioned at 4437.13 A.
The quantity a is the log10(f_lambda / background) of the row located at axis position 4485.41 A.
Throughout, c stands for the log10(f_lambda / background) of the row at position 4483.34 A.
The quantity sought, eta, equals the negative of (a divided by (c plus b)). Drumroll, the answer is -1.5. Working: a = -0.037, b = -0.050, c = 0.026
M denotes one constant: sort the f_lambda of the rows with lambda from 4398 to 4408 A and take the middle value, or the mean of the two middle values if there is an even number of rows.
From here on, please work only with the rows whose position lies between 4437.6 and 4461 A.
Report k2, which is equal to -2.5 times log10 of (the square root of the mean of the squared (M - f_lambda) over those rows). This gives -3.09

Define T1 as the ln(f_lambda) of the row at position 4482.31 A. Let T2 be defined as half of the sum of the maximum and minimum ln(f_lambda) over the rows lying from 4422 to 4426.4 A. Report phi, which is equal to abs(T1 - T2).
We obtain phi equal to 0.14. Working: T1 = 4.37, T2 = 4.23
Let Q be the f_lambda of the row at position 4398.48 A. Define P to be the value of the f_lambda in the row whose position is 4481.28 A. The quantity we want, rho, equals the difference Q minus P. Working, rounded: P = 68.17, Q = 61.86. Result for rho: -6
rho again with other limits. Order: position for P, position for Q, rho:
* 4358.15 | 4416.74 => -1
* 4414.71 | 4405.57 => -22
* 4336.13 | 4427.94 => -5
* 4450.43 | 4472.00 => 22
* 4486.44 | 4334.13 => -26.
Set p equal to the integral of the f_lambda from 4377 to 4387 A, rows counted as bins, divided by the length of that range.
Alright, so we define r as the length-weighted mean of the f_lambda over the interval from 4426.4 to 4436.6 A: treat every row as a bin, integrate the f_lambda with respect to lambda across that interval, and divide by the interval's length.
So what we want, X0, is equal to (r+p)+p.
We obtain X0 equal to 193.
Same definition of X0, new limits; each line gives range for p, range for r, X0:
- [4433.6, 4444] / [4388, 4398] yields 209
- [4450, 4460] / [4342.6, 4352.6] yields 228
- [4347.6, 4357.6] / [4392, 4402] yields 196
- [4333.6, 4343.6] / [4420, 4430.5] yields 184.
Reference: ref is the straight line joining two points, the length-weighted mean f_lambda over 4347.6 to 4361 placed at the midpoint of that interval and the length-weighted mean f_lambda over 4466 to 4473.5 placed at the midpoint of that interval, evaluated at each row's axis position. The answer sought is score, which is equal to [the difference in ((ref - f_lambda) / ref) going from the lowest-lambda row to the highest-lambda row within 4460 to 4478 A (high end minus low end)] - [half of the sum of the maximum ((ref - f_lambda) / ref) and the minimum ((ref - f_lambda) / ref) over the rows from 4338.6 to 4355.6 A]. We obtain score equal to -0.40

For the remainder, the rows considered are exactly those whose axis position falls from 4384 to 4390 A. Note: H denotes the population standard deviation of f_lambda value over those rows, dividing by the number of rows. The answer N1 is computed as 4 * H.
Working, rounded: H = 8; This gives 32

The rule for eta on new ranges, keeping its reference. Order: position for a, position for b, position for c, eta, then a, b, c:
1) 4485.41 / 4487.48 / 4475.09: 0.6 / -0.037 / 0.070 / -0.004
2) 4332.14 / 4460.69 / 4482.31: -0.3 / -0.043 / -0.103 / -0.020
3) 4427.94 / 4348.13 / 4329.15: 9.1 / -0.163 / -0.047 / 0.065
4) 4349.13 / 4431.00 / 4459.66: 1.4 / 0.089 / -0.036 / -0.029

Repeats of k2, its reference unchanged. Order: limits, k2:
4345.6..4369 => -2.53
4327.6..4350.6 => -2.76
